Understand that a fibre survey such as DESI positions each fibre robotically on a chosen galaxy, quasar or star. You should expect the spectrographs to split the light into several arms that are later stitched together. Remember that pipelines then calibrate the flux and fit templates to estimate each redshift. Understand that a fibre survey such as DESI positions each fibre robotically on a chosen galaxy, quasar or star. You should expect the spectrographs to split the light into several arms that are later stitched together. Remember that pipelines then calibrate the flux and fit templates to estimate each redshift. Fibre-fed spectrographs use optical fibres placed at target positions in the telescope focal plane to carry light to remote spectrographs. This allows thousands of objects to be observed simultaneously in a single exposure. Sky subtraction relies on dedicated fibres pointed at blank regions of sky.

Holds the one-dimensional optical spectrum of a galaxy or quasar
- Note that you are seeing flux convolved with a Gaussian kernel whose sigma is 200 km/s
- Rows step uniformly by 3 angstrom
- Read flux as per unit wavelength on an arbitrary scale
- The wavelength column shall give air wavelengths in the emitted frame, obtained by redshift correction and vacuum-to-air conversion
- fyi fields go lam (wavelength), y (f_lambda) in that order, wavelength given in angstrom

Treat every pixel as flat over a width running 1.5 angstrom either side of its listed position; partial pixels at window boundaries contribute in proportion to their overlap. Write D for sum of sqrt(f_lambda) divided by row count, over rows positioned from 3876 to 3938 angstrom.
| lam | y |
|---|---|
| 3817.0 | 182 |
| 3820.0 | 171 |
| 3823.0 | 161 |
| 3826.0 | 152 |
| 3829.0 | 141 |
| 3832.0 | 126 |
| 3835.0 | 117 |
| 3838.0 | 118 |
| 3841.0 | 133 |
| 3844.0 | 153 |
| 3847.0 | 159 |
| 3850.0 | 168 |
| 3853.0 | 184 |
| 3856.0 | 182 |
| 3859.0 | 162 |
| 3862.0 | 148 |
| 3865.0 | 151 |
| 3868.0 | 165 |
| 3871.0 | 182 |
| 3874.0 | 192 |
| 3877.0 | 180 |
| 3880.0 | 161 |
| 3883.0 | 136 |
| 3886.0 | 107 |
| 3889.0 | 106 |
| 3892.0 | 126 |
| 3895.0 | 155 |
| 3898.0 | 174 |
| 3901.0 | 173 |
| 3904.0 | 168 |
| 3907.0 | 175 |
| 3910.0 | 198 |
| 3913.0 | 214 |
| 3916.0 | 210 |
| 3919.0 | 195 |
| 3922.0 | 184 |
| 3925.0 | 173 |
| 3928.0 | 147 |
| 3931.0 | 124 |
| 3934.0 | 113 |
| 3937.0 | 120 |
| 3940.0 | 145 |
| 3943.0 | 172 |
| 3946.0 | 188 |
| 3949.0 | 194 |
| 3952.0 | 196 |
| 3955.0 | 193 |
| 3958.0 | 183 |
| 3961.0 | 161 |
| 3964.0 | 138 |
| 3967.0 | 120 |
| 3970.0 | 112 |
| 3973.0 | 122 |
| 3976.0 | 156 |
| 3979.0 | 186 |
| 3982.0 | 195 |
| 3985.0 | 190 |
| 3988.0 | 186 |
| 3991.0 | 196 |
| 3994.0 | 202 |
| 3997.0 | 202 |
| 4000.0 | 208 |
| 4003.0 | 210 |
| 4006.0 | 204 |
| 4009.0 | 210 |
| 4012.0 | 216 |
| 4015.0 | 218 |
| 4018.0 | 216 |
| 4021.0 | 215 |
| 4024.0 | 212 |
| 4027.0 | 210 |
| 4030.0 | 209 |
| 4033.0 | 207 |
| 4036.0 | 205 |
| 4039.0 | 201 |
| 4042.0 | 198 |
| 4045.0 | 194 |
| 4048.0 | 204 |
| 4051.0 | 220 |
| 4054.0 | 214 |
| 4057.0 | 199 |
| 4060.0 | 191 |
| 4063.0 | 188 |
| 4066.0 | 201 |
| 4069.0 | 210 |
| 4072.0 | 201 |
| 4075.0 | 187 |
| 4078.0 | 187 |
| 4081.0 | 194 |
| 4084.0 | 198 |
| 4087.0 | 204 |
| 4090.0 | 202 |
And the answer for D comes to 12.5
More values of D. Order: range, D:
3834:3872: 12.4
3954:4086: 13.8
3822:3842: 11.6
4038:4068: 14.2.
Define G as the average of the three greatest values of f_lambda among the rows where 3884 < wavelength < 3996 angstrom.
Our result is 209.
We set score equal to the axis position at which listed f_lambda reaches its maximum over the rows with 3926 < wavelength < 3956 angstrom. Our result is 3952.0 angstrom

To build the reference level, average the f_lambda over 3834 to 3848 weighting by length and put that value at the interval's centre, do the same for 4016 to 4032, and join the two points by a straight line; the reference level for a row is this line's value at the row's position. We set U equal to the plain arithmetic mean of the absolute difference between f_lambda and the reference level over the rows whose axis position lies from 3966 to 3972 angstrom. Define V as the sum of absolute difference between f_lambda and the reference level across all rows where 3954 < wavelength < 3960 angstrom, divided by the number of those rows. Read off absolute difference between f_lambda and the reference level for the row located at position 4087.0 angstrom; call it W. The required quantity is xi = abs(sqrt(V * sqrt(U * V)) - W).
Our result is 24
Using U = 73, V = 6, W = 35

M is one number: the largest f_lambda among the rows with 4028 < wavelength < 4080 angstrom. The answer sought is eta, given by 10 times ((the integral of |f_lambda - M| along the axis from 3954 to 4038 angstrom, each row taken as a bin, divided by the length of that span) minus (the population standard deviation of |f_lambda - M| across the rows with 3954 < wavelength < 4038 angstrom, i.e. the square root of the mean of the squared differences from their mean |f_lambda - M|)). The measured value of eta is 5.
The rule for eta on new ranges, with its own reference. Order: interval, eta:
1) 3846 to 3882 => 373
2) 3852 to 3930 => 261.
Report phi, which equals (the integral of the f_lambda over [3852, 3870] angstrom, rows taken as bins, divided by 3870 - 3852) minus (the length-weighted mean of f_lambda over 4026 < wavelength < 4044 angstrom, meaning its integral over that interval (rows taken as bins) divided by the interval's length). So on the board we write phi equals -39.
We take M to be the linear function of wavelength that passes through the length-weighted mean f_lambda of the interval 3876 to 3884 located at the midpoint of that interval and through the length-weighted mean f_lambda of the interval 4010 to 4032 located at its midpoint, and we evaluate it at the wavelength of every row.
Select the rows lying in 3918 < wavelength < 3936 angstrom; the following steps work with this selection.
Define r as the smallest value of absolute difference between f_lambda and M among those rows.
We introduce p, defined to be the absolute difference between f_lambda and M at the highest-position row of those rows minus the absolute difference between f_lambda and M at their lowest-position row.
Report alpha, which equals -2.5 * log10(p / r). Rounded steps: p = 46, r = 3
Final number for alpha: -2.8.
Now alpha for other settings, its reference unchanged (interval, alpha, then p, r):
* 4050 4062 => -2.0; 32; 5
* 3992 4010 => 2.8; 0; 1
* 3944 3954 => -0.5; 6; 3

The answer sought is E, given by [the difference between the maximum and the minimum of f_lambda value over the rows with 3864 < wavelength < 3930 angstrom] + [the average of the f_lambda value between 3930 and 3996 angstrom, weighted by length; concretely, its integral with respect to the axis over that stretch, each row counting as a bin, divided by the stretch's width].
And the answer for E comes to 272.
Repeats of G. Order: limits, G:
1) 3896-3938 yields 207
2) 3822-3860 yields 178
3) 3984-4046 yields 217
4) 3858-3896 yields 185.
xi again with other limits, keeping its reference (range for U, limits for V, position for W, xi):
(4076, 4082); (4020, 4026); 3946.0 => 4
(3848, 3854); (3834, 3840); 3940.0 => 12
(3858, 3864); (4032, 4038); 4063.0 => 30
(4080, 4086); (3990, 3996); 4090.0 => 33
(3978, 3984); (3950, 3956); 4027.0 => 5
